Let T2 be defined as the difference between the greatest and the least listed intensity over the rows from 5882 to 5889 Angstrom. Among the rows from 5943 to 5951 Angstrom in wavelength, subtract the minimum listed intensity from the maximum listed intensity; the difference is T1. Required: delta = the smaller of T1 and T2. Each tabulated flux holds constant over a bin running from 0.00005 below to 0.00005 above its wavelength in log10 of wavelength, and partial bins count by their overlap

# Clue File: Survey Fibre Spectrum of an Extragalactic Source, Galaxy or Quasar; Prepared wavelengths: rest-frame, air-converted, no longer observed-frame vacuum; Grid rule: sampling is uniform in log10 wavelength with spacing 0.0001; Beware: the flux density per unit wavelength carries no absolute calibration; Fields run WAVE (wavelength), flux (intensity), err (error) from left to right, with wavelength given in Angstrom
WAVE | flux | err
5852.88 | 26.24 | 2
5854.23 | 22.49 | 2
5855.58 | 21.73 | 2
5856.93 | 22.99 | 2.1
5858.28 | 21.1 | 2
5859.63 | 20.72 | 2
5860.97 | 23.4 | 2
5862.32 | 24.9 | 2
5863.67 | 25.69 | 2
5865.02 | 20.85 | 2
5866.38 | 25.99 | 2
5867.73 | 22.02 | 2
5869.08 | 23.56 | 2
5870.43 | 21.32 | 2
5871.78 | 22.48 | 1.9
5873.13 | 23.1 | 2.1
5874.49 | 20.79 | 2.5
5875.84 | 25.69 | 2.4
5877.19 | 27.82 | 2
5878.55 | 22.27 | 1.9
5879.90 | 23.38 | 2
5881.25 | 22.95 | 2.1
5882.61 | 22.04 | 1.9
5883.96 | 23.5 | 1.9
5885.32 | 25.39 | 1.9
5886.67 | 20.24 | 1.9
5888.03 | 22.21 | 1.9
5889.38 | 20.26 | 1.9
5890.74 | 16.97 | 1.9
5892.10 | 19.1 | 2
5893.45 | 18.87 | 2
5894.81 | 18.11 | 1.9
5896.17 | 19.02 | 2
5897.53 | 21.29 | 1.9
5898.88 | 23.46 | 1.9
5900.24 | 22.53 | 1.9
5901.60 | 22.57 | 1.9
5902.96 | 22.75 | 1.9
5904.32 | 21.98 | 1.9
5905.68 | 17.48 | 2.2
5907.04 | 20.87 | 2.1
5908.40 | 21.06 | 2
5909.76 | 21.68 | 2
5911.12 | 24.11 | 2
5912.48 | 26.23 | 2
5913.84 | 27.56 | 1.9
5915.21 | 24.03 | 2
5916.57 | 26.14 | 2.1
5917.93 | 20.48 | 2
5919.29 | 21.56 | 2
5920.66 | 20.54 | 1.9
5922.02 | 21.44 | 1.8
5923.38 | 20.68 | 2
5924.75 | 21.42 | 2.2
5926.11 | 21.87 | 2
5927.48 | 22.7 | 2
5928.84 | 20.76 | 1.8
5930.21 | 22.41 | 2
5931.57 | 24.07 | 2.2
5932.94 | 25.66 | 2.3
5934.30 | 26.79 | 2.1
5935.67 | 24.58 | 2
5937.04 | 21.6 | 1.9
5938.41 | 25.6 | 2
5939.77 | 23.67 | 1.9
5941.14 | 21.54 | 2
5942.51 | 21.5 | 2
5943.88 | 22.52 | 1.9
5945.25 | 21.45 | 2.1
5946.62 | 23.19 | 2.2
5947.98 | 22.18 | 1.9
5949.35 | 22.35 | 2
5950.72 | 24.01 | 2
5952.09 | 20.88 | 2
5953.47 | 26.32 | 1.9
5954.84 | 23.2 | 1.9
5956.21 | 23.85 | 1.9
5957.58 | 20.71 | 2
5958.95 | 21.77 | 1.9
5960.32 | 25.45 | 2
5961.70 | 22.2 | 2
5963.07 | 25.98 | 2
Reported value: 2.6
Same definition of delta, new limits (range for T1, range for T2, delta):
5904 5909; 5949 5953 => 3.1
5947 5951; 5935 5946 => 1.8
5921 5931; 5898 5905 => 1.5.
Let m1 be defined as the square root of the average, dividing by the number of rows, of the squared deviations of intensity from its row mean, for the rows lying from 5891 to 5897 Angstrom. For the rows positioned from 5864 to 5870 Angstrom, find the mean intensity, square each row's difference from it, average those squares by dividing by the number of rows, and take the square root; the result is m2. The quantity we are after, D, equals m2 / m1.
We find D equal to 4.9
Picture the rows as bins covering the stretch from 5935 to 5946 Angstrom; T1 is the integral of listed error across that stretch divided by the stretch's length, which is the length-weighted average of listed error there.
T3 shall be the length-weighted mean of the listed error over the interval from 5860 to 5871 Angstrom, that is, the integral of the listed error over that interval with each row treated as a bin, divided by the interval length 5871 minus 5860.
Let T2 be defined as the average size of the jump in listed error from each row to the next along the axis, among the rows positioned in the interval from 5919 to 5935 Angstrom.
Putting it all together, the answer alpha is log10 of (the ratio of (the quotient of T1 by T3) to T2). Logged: 0.81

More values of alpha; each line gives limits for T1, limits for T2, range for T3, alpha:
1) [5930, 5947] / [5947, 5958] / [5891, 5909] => 1.38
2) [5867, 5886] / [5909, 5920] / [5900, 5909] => 1.25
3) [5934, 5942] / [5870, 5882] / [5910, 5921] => 0.72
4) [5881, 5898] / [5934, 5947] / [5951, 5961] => 1.00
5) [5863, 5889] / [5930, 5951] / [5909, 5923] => 0.93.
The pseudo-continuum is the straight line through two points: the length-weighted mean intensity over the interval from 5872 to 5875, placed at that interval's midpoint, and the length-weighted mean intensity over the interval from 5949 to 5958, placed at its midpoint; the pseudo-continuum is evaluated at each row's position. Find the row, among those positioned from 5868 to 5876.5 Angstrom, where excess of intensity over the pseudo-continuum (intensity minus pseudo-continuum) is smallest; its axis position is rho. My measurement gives 5874.49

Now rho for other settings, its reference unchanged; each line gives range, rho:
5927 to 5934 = 5928.84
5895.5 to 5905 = 5896.17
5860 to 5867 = 5865.02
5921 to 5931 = 5923.38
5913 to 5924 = 5917.93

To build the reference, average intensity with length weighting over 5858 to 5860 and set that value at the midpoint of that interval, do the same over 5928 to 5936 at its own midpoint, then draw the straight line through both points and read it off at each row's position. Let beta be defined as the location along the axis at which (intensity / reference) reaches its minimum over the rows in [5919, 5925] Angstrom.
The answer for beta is 5920.66 Angstrom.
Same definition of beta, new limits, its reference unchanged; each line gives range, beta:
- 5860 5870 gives 5865.02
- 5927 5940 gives 5928.84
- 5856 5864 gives 5859.63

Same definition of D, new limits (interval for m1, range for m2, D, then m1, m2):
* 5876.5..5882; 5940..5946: 0.2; 2.18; 0.4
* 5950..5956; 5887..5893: 1.0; 1.94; 1.9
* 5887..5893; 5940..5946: 0.2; 1.90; 0.4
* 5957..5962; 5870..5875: 0.5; 1.77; 0.9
